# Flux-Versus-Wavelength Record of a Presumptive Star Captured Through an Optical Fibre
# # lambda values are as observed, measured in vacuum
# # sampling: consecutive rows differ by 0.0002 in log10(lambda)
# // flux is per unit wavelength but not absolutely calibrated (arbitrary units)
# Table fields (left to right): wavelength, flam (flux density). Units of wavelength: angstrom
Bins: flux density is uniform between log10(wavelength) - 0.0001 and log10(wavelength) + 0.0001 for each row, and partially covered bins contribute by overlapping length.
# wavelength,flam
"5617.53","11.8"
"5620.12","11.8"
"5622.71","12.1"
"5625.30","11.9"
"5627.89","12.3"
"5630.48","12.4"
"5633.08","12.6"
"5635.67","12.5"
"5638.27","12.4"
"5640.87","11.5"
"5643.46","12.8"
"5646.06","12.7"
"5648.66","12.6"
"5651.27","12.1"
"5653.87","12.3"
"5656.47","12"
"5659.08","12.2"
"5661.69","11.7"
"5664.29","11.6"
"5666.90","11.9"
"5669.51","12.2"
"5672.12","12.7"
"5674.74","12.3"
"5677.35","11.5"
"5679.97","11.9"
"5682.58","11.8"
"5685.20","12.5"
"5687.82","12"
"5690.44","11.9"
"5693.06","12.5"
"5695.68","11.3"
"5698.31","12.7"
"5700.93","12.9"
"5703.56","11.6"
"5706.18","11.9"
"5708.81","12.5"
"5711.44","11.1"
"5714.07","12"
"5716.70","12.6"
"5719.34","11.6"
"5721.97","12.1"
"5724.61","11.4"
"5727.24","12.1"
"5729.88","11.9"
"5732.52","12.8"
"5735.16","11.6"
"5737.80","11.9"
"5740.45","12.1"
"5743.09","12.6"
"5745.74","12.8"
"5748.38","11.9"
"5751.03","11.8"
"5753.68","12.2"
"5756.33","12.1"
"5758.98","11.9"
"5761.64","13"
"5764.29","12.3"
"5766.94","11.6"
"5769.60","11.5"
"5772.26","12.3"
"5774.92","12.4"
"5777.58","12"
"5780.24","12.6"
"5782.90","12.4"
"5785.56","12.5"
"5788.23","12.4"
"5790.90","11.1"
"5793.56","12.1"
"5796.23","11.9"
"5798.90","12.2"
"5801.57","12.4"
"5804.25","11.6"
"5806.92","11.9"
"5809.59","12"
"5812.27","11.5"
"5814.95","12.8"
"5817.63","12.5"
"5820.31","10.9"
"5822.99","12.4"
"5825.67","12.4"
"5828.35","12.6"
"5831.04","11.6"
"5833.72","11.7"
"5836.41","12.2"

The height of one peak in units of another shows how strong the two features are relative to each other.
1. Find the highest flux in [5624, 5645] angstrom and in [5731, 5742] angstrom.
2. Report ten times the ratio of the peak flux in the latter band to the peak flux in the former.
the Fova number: 10.00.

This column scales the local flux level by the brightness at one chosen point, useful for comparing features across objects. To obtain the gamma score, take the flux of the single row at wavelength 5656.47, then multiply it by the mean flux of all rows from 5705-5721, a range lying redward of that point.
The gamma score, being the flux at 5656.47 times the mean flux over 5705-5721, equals 143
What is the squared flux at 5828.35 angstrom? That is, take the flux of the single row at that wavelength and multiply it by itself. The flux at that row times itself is 159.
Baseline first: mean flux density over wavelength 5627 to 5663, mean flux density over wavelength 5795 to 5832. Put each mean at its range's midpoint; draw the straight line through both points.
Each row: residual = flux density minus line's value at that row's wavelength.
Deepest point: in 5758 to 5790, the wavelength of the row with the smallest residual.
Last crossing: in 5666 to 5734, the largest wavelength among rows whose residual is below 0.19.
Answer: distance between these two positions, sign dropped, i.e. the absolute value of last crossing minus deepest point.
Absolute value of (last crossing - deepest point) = 39.7 angstrom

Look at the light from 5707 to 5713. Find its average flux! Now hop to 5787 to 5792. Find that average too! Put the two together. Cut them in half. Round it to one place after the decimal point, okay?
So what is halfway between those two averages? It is 11.8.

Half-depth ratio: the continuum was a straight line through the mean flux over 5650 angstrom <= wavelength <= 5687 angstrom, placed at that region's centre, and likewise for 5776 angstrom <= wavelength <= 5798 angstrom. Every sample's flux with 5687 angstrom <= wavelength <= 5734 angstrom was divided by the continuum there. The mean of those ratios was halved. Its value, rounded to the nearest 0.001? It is 0.499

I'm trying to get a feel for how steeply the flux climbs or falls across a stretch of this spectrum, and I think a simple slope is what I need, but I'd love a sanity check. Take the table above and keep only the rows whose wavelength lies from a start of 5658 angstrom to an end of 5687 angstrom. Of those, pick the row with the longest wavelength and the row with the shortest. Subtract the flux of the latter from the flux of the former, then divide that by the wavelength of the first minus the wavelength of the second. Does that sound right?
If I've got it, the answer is 0.011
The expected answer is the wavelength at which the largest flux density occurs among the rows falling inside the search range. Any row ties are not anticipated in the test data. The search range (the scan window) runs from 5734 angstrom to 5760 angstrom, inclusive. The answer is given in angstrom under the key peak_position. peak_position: 5745.74 angstrom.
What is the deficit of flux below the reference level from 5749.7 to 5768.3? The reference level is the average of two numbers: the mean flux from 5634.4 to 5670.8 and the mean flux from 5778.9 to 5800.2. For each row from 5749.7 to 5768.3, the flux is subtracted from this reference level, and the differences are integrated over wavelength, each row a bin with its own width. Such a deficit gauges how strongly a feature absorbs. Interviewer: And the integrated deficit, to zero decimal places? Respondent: 1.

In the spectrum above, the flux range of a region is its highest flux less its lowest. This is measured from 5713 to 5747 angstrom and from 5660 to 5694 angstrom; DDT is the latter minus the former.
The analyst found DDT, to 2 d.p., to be -0.20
